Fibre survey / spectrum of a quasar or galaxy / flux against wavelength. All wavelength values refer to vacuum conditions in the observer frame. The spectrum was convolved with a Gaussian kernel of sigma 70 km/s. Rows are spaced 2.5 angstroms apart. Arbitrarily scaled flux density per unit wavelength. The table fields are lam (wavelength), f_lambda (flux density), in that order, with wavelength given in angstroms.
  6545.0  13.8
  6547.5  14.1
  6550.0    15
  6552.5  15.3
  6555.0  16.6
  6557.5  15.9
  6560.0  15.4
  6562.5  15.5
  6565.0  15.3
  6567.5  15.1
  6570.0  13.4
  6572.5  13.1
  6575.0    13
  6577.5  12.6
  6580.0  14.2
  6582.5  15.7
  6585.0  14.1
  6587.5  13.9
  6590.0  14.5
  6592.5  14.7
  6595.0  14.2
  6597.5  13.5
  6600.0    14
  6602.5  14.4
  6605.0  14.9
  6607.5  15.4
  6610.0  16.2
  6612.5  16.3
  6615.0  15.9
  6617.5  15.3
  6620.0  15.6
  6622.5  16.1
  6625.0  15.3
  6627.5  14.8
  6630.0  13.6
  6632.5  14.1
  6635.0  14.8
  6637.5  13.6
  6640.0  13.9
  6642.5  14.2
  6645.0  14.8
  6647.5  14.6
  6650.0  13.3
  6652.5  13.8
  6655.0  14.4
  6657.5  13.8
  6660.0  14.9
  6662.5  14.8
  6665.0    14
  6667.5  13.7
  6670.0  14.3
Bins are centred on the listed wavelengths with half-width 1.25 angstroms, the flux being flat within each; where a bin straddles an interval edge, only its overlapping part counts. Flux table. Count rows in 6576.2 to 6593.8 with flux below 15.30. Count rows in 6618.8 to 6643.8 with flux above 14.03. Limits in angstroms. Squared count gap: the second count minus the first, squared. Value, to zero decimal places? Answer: 1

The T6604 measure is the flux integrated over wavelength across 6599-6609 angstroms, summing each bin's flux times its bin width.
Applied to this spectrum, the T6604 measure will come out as 147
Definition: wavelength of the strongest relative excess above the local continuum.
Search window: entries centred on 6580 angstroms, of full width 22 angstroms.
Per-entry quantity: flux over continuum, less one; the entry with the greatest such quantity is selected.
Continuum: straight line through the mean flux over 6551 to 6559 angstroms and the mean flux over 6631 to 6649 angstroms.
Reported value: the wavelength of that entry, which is 6582.5 angstroms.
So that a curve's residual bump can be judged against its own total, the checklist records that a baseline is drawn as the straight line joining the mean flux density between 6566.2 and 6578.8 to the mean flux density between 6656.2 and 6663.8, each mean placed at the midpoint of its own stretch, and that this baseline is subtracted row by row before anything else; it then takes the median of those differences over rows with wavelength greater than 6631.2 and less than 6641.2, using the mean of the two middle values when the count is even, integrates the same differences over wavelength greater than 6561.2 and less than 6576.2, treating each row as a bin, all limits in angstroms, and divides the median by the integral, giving -0.017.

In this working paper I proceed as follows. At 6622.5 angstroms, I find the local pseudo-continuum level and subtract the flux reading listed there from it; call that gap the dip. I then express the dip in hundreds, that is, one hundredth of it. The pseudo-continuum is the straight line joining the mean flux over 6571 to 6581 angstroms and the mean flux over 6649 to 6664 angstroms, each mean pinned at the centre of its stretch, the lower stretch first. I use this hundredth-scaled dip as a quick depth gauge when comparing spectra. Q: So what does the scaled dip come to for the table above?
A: -0.023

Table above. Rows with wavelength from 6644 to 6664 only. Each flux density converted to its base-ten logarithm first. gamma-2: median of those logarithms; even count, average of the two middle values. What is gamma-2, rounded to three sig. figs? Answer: 1.16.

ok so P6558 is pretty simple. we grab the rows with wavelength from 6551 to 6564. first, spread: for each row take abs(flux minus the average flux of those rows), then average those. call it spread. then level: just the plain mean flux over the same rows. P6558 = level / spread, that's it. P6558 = 39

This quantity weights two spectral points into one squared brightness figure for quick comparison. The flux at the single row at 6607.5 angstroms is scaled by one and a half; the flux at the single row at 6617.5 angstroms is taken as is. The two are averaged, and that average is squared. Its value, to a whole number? 369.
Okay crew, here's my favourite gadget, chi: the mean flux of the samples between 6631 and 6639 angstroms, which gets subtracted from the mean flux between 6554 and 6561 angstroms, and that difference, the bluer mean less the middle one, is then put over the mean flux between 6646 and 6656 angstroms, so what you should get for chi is 0.13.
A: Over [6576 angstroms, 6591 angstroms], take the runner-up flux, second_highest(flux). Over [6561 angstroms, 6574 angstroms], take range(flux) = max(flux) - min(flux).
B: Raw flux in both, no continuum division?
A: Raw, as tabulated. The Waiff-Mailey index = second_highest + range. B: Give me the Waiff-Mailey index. 16.9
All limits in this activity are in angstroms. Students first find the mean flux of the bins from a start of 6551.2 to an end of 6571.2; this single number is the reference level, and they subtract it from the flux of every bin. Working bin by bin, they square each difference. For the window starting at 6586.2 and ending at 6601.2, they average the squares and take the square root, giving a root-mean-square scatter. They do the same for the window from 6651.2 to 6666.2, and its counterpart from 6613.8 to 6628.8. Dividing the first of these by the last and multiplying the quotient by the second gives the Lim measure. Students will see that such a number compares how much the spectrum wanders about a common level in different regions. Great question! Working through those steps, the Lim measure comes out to 3.0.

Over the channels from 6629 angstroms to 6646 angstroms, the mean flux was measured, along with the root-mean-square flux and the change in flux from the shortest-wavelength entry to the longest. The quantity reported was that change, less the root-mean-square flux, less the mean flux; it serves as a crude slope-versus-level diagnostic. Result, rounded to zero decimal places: -27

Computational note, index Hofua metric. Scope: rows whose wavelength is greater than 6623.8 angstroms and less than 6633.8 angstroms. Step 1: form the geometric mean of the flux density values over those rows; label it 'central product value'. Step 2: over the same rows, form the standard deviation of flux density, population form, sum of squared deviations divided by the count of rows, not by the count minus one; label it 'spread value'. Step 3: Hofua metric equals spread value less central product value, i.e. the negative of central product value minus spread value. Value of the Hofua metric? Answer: -13.8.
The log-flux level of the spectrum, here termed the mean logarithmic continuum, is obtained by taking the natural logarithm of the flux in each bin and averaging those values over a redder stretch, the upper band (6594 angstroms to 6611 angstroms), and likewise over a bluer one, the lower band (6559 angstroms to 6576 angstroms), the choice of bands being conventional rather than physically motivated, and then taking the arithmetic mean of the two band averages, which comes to 2.67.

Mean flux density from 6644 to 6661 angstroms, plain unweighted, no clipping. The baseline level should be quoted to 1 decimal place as 14.2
